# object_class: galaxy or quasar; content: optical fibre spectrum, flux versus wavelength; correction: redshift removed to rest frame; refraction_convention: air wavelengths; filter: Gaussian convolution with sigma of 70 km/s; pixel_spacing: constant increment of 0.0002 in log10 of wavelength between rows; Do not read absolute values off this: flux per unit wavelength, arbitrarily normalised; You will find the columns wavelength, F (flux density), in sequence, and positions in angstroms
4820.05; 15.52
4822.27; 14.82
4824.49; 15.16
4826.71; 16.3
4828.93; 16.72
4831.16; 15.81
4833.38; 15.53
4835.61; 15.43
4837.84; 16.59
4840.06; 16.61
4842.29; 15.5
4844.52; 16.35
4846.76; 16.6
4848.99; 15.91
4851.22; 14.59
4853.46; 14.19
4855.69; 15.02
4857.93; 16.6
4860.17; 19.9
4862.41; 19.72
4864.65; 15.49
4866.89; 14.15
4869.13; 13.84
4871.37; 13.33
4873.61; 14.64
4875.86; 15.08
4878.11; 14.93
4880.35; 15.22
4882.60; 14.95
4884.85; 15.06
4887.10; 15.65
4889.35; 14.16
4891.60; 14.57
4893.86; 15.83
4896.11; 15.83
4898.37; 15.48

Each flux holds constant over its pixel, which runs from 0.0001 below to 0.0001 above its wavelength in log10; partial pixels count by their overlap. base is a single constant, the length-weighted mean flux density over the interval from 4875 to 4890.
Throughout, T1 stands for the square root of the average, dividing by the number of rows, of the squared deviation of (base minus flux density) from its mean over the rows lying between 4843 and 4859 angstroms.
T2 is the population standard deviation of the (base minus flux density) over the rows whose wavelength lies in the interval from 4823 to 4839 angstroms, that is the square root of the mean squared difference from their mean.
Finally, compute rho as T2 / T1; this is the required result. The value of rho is 0.6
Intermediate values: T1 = 0.93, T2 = 0.6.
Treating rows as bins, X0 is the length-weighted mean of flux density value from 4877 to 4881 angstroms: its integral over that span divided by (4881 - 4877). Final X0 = 15.1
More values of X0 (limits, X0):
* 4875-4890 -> 15.0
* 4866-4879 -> 14.3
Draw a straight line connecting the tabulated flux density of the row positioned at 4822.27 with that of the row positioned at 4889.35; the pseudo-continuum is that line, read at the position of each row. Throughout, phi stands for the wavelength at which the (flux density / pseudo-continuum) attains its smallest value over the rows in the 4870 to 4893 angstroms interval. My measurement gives 4871.37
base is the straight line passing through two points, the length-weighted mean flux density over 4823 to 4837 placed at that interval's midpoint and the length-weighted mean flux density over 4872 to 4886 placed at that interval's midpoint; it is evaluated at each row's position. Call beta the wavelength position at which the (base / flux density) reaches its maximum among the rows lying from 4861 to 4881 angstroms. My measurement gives 4871.37 angstroms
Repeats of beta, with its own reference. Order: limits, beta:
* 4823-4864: 4853.46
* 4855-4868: 4866.89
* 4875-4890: 4889.35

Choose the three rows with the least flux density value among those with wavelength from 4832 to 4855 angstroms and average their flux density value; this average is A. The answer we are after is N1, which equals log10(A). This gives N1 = 1.17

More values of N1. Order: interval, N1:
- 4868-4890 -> 1.14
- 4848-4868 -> 1.16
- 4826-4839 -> 1.19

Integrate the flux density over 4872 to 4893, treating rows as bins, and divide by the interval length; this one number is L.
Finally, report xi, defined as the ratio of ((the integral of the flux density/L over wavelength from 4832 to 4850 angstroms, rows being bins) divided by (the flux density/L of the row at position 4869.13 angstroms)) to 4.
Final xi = 5.2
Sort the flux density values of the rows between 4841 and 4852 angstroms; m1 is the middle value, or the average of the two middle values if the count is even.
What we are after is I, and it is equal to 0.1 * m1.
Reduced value 1.591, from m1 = 15.9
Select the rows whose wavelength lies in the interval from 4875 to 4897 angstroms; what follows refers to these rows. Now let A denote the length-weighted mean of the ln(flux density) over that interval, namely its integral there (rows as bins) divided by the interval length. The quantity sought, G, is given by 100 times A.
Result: 272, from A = 2.72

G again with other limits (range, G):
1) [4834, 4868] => 278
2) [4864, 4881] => 268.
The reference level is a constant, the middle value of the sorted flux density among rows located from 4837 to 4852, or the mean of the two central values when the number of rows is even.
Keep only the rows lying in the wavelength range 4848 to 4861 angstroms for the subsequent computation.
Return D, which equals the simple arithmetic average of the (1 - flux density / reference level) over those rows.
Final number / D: 0.02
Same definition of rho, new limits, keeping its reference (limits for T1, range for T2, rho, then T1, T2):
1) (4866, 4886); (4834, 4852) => 1.1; 0.62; 0.7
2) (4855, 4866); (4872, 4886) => 0.1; 2.08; 0.2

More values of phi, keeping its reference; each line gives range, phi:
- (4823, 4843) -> 4824.49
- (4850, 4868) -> 4853.46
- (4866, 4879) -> 4871.37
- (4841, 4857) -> 4853.46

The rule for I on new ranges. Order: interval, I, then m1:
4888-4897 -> 1.520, 15.2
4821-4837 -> 1.553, 15.5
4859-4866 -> 1.972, 19.7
